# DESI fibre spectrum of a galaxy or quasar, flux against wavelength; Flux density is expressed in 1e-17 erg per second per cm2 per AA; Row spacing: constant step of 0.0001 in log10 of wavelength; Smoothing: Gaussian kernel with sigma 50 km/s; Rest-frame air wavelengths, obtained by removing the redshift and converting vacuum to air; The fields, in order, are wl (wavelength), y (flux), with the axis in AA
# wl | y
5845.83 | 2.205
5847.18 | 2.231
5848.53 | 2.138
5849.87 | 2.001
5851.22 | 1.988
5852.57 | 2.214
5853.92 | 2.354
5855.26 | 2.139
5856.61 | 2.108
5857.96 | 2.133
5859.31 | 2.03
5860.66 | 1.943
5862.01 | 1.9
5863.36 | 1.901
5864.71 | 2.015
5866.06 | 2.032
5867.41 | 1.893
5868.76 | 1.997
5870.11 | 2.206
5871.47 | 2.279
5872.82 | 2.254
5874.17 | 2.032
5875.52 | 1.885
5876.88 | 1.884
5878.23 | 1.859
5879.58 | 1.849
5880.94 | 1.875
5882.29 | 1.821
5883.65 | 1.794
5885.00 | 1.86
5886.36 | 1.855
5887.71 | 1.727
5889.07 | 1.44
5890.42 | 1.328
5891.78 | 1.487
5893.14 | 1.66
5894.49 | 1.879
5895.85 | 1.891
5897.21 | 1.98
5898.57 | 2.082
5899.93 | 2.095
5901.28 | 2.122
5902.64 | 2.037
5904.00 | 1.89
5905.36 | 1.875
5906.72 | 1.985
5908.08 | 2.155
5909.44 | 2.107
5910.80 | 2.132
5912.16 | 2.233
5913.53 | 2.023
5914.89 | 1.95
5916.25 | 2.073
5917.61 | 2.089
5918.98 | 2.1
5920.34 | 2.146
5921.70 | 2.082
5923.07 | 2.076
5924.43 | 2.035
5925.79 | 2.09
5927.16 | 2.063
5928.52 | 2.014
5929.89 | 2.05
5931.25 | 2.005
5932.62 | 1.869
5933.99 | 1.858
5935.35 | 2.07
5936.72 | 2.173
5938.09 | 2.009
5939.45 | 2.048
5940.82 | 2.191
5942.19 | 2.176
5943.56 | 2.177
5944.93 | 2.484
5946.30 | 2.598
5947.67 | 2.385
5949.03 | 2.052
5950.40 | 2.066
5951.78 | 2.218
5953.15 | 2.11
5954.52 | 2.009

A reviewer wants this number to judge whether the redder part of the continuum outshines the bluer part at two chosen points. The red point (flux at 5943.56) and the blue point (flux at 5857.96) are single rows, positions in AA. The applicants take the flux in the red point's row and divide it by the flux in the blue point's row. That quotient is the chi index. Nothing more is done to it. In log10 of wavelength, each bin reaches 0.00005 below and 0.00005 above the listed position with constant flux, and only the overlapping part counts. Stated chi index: 1.02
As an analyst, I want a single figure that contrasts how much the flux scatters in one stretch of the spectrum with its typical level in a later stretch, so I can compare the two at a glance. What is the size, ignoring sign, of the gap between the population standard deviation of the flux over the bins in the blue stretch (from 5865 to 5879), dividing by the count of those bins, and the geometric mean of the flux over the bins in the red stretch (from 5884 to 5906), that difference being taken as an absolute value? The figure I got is 1.66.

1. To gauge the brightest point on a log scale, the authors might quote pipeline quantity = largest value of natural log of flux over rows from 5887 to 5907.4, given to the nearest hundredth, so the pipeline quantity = 0.75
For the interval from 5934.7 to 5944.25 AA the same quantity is 0.78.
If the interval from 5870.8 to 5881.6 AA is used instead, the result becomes 0.82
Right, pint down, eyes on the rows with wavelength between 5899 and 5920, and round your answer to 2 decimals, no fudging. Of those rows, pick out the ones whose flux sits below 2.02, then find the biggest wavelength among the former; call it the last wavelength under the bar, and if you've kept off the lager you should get 5914.89 AA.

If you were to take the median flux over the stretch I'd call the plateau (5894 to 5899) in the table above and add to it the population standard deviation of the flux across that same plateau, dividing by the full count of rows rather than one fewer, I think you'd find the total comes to 2.02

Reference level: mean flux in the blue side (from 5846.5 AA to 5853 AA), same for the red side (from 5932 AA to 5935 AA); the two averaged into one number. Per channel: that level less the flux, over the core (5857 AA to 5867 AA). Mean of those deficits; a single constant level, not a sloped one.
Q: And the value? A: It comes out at 0.00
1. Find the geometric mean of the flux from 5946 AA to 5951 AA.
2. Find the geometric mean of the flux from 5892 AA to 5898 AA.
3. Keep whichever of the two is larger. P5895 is 2.26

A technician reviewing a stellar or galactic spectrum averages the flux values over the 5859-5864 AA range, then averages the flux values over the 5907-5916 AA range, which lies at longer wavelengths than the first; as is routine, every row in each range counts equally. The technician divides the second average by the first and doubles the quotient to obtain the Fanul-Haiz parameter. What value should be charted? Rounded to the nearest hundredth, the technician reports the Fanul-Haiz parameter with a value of 2.16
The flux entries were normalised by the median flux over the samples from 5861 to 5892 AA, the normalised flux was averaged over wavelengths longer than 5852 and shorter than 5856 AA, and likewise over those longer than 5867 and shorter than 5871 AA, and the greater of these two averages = 1.19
